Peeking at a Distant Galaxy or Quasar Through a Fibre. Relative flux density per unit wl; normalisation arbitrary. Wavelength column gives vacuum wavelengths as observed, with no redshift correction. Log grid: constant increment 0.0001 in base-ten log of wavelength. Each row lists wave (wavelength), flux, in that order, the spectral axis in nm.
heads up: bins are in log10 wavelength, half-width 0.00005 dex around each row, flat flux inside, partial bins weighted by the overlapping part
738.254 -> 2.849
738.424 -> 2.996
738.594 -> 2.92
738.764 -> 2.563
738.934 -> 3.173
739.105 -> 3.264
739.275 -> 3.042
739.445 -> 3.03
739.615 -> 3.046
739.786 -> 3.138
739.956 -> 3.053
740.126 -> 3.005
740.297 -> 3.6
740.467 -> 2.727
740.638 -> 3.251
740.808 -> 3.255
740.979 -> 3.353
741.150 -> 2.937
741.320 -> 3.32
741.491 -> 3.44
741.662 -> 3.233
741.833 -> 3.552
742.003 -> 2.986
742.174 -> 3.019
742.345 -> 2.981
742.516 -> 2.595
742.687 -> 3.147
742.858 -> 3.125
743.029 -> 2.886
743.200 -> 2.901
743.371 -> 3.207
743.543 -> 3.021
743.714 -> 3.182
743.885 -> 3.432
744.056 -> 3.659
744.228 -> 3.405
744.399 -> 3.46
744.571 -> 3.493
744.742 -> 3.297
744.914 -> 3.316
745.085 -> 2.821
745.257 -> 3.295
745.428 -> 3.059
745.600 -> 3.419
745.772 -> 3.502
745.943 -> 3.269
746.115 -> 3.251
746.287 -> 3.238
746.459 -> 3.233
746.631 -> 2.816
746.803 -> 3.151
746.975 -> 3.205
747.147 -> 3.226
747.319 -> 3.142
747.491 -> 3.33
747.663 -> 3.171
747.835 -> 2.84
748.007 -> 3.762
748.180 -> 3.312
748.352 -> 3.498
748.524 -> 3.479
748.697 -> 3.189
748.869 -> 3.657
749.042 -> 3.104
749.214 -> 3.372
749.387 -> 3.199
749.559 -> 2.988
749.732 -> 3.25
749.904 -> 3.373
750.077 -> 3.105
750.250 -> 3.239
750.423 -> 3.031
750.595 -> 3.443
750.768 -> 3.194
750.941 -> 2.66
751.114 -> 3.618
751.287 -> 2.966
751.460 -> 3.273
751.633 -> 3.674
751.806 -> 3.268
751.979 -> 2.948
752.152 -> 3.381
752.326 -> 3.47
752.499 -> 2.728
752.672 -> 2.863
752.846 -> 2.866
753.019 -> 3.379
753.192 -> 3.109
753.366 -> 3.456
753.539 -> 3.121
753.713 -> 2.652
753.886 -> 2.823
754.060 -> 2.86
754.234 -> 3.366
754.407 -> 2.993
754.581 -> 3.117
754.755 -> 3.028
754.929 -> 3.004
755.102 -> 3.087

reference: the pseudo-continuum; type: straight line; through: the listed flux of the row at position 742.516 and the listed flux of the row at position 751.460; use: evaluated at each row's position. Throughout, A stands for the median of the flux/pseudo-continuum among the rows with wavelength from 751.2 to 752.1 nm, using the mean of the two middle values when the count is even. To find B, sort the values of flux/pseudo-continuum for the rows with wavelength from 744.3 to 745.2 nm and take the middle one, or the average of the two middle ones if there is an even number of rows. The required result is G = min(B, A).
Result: 0.99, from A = 0.99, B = 1.19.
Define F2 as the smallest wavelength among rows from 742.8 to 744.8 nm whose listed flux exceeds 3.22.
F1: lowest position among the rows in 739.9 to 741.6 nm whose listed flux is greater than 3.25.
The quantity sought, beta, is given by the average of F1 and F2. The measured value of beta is 742.09 nm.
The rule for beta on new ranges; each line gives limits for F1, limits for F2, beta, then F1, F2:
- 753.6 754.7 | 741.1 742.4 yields 747.78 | 754.234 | 741.320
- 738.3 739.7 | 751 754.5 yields 745.11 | 739.105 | 751.114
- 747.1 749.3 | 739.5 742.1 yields 743.89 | 747.491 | 740.297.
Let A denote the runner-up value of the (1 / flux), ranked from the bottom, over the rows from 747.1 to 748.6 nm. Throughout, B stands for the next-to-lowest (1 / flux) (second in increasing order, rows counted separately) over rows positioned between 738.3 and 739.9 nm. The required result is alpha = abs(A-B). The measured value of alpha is 0.029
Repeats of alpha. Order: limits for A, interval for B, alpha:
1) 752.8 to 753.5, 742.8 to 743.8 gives 0.018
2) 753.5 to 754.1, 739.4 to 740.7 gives 0.042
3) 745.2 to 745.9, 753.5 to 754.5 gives 0.028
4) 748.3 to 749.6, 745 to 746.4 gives 0.007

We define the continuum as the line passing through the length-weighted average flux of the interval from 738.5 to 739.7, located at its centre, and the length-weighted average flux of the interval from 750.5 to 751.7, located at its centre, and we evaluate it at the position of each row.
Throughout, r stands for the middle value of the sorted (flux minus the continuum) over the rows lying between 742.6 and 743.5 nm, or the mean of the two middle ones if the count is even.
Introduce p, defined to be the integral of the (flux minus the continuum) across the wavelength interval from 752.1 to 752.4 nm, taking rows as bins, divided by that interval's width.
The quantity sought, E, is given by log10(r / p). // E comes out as -0.6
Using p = 0.15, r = 0.041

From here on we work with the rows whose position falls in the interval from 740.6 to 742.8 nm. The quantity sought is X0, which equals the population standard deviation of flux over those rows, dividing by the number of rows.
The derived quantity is 0.243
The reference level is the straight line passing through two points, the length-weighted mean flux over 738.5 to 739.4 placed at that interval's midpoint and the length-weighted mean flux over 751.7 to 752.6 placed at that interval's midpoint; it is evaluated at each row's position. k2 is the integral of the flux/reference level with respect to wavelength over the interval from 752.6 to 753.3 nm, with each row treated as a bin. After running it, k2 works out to 0.68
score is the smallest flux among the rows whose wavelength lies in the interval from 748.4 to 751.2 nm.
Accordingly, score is 2.66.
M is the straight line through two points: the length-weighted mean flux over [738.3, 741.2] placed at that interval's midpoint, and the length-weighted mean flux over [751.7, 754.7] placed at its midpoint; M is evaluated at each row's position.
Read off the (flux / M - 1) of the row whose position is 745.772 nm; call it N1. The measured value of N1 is 0.14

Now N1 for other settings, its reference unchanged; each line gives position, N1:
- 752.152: 0.10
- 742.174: -0.02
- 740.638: 0.06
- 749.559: -0.03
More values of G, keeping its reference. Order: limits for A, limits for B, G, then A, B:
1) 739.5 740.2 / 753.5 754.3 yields 0.82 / 1.28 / 0.82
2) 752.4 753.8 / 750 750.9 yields 0.88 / 0.88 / 0.99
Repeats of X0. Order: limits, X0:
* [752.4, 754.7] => 0.248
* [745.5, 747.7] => 0.155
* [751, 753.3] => 0.294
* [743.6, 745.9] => 0.208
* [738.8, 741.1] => 0.201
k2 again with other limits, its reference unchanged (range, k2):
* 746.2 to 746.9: 0.70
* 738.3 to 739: 0.68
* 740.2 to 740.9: 0.74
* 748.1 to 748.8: 0.76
